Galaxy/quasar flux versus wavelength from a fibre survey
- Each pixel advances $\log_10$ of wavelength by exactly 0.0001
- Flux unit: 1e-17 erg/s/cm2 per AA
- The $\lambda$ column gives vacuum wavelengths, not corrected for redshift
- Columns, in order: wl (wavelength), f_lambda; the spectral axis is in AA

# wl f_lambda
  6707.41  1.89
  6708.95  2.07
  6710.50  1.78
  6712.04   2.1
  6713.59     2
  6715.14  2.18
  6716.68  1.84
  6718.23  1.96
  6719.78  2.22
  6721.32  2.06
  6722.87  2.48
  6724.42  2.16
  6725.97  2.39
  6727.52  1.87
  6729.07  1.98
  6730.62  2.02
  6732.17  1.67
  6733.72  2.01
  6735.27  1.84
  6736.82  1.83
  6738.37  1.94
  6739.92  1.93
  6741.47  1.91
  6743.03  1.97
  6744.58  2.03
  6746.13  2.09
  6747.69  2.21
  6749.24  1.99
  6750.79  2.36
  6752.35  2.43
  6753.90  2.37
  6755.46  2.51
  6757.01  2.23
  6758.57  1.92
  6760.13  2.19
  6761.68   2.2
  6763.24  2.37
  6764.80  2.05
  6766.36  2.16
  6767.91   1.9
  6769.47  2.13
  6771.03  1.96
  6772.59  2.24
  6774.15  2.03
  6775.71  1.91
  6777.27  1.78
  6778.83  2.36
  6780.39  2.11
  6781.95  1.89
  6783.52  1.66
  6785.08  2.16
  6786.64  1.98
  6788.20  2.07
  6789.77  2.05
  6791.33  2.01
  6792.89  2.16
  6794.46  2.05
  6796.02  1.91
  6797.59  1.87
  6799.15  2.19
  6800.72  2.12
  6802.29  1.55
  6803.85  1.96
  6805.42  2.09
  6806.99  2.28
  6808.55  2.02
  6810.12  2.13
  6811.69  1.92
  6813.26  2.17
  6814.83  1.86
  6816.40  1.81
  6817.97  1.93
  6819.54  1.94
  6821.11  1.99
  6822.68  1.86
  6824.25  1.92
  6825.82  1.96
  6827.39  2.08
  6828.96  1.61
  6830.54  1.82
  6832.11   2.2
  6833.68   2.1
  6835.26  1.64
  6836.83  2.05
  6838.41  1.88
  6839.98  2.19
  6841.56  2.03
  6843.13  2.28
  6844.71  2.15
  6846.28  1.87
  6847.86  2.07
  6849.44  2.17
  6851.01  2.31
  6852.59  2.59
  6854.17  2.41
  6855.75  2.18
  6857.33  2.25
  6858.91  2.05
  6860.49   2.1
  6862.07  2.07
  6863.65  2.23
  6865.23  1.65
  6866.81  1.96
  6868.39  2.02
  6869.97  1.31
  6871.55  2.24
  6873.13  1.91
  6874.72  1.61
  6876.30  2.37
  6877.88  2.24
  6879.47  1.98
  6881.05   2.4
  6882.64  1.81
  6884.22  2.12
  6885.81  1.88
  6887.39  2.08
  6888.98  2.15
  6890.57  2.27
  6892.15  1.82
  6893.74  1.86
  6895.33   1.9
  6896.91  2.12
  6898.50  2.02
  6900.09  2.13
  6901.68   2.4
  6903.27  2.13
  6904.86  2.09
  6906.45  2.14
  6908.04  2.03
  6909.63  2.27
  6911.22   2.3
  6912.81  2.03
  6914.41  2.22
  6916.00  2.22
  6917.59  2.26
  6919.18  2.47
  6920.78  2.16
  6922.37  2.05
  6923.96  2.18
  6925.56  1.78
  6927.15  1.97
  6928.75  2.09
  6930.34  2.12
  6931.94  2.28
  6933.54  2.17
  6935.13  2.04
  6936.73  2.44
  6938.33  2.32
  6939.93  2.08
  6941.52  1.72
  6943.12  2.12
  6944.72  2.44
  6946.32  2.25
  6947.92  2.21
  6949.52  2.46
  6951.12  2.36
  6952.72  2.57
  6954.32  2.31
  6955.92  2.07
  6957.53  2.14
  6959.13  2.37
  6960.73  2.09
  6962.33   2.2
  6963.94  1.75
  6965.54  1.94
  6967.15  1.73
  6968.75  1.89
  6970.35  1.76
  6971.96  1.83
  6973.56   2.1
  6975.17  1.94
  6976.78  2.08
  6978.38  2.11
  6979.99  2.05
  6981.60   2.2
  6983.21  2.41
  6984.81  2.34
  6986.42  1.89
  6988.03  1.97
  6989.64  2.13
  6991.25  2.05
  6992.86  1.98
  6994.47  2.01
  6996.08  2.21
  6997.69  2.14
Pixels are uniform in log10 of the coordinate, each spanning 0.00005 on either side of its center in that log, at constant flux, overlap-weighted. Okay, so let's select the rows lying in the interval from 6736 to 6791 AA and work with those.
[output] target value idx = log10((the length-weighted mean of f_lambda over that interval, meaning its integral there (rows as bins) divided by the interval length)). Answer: 0.319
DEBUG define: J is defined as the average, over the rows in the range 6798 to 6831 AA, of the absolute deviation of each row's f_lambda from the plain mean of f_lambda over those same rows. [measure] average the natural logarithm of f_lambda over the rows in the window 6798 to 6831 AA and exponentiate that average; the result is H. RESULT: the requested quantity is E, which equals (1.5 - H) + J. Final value -0.320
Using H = 1.95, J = 0.13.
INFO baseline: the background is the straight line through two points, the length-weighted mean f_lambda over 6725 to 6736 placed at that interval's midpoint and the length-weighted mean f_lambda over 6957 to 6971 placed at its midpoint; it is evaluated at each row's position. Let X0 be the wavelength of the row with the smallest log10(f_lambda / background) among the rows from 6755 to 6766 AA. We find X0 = 6758.57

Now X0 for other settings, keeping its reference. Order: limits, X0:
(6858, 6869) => 6865.23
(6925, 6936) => 6925.56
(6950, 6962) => 6955.92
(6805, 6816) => 6814.83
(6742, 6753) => 6743.03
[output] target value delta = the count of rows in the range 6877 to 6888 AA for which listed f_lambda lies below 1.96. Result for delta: 2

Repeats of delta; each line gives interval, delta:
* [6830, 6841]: 3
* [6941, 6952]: 1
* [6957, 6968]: 3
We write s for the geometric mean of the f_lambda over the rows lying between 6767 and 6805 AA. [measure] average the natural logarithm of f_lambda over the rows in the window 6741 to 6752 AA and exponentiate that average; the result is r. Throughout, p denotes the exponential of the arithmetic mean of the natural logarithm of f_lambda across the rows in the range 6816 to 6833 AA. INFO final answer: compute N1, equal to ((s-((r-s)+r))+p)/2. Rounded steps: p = 1.914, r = 2.08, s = 1.99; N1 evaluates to 0.88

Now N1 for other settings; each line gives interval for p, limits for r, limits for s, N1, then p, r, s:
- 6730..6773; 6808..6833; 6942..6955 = 1.43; 2.078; 1.95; 2.34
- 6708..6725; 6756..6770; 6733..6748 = 0.88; 2.069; 2.12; 1.97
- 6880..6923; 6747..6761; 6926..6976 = 0.93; 2.116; 2.24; 2.11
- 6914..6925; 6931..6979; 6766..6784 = 1.00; 2.220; 2.11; 2.00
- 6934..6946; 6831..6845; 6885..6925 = 1.15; 2.152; 2.05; 2.12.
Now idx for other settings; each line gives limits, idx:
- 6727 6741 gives 0.279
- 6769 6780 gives 0.314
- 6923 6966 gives 0.336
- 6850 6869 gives 0.333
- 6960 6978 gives 0.288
